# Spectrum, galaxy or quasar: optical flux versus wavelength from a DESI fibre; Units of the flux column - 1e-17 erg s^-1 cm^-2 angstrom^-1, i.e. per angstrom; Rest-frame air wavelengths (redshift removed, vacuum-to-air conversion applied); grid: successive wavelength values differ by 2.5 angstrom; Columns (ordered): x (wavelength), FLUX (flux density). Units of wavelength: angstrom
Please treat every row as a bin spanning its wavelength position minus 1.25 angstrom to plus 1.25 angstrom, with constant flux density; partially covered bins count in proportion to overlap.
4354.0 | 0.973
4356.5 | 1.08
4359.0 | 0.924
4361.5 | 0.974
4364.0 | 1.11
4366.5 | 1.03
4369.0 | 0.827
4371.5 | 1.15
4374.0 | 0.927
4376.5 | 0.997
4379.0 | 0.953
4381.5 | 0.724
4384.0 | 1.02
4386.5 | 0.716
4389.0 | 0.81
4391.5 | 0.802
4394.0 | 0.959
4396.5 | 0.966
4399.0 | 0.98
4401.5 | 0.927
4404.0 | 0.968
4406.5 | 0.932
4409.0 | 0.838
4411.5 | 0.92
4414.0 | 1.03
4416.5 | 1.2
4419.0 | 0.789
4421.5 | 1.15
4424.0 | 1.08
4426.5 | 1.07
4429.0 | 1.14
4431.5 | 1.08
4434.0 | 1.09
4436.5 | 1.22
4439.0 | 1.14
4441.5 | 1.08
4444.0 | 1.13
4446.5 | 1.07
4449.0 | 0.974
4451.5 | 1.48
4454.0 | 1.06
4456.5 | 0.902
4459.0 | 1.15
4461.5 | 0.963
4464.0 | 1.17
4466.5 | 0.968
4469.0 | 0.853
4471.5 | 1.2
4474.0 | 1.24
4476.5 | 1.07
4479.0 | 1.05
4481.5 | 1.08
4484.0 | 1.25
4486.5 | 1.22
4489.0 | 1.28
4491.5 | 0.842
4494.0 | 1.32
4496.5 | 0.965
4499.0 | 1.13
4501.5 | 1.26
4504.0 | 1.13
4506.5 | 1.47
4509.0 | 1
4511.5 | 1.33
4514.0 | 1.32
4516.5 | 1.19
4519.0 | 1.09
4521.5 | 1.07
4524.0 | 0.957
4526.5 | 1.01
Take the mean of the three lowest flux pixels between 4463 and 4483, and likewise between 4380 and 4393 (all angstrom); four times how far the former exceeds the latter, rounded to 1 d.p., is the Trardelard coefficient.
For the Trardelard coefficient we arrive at 0.8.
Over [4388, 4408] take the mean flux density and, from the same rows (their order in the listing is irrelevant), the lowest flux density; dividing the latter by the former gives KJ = 0.87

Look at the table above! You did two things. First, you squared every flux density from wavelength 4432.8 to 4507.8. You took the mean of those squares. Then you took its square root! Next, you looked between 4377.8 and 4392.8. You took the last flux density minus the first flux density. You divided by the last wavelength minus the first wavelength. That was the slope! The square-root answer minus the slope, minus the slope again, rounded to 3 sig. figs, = 1.16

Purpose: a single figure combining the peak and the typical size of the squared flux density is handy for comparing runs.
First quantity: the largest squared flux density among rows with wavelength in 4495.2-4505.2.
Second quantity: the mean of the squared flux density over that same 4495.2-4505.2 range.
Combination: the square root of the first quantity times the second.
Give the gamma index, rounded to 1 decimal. 1.4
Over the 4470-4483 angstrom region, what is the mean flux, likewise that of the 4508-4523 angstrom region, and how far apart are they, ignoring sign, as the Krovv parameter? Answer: 0.04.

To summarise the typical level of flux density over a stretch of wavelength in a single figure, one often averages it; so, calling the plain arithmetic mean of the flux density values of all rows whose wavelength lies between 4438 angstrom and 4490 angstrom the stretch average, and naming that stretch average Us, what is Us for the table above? 1.11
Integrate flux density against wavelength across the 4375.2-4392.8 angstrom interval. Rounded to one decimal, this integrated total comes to 15.1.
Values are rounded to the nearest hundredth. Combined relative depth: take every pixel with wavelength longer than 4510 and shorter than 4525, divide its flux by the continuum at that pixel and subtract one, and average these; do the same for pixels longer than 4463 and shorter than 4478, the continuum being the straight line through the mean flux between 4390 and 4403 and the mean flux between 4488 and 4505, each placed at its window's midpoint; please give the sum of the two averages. -0.01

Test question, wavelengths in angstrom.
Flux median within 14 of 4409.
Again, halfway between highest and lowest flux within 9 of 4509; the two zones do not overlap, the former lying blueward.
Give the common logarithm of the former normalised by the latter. -0.11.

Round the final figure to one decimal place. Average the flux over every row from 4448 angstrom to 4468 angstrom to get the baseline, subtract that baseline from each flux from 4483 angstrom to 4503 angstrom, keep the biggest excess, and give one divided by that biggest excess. 4.2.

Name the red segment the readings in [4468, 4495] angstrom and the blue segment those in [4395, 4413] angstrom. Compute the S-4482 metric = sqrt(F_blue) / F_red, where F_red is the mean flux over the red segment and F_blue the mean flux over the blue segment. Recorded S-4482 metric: 0.857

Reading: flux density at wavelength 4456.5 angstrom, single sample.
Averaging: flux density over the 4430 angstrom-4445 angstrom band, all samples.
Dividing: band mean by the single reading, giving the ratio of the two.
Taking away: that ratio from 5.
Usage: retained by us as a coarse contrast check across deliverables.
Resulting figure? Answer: 3.75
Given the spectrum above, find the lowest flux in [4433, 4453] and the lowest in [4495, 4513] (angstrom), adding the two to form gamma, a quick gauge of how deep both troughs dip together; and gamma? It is 1.94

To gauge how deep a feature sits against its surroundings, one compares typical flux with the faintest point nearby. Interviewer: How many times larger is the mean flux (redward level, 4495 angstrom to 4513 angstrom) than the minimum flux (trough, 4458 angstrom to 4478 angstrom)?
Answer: 1.39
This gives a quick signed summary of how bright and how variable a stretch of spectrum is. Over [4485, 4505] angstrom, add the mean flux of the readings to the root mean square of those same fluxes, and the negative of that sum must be -2.30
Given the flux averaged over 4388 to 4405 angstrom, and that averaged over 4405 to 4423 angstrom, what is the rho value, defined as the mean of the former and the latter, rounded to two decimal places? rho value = 0.95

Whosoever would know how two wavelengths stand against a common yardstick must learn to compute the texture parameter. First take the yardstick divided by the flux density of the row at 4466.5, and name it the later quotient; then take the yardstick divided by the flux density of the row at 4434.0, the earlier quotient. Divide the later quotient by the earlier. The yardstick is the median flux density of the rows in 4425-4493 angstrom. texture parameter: 1.13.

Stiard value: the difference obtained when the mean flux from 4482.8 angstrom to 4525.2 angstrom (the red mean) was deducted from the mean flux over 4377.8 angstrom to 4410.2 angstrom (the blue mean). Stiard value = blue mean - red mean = -0.27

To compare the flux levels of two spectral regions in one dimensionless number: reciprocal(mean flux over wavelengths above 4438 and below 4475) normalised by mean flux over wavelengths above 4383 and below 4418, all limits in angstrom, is 0.98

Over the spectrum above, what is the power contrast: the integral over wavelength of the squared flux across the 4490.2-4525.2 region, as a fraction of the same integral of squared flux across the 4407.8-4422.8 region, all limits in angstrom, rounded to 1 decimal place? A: 3.1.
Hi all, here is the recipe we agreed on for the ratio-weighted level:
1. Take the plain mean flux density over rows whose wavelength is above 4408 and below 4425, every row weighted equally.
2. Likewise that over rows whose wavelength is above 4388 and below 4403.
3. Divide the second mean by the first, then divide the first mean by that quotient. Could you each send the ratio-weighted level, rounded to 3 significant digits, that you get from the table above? 1.10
